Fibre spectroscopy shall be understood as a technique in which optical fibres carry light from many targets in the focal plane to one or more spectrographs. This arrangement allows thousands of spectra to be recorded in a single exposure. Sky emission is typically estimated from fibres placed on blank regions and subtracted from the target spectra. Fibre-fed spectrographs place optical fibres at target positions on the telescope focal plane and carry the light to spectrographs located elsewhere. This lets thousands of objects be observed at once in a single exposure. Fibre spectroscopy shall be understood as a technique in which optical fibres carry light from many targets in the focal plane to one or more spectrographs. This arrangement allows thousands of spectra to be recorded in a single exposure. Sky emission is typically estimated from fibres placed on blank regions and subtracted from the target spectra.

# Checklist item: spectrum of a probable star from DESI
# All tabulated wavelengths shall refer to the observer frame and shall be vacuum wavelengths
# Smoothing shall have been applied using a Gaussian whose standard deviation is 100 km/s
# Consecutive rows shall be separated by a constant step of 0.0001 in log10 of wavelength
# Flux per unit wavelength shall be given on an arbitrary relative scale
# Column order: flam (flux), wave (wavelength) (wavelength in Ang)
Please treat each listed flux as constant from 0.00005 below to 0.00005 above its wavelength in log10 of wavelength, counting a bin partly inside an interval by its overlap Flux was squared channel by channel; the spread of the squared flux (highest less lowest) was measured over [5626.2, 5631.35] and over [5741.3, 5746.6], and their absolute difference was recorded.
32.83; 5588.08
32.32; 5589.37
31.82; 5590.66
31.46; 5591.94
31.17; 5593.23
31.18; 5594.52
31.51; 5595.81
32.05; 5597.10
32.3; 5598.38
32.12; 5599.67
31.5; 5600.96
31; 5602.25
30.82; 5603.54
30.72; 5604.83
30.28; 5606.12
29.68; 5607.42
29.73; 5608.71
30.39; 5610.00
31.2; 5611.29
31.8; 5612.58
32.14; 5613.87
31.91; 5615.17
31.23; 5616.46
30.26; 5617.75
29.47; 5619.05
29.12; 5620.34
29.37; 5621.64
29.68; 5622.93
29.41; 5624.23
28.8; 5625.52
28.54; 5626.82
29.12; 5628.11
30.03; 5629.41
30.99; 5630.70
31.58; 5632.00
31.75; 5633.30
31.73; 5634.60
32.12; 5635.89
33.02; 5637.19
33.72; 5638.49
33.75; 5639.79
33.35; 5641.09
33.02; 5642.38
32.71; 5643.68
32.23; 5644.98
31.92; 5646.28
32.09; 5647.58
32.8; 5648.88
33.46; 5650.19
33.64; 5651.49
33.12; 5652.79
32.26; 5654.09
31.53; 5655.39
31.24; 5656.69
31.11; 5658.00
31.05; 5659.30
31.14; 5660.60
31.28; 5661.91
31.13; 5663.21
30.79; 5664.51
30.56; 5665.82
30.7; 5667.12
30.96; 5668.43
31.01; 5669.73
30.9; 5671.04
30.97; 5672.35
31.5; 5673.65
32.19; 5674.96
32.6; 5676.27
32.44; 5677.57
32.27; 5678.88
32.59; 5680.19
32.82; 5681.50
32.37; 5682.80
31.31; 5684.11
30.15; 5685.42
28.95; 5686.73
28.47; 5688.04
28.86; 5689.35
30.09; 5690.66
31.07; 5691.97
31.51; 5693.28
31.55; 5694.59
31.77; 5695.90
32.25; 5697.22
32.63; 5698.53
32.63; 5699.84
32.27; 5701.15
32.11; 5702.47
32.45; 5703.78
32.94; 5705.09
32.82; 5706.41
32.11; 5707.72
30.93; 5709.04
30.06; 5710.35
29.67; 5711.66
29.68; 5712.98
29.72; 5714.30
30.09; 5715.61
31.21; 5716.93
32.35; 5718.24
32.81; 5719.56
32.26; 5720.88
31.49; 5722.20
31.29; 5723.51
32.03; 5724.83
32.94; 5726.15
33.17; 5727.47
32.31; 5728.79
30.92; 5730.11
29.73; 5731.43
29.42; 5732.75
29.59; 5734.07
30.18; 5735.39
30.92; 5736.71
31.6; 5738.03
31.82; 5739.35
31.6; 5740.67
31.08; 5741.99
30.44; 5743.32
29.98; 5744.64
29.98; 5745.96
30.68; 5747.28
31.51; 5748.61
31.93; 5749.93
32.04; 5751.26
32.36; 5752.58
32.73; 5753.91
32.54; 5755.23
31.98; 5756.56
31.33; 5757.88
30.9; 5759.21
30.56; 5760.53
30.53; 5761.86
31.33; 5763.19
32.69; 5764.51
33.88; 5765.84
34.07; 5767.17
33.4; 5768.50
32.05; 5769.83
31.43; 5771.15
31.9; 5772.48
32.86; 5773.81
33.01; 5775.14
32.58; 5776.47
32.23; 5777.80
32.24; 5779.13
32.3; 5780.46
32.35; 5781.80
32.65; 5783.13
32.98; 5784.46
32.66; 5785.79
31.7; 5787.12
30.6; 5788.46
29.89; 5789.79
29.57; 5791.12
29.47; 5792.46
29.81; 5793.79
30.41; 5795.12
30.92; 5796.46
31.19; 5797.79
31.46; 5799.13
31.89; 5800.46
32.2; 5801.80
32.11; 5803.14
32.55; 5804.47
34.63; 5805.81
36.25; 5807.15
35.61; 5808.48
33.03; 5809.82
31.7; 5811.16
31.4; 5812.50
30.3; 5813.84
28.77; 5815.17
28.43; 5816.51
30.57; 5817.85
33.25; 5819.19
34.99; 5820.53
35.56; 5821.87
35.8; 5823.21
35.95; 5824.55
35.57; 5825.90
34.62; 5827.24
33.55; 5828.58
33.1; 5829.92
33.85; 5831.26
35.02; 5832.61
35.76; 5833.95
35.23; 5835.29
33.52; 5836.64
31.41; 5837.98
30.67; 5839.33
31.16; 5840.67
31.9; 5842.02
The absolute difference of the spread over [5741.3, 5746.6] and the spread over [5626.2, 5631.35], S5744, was 79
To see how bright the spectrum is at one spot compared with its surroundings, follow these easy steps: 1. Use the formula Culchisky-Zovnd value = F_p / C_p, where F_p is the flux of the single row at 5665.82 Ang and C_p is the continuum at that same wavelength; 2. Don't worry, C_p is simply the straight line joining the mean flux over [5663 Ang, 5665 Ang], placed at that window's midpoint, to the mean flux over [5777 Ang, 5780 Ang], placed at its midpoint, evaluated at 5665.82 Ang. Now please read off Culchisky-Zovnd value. 0.99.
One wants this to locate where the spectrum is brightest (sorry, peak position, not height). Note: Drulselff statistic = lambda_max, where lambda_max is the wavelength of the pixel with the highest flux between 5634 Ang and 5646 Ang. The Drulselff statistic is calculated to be 5639.79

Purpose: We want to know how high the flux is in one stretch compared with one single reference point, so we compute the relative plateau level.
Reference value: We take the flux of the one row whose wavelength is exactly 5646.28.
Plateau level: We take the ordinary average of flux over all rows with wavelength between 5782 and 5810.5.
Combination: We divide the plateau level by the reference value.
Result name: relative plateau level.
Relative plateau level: 1.00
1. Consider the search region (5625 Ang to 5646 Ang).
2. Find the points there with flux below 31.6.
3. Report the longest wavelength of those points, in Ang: 5632.00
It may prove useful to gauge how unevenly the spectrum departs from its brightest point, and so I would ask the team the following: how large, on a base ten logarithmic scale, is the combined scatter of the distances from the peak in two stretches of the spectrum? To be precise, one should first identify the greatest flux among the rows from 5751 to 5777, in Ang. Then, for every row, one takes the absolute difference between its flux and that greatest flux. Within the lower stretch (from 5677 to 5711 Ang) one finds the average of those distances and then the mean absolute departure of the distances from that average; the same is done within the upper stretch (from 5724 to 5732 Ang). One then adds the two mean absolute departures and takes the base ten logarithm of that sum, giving 0.32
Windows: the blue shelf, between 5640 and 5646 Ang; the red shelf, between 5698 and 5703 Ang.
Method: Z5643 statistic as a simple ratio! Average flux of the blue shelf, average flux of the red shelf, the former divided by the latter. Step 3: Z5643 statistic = 1.01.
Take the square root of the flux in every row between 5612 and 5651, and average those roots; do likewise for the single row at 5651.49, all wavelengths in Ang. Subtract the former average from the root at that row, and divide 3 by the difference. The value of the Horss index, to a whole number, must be 15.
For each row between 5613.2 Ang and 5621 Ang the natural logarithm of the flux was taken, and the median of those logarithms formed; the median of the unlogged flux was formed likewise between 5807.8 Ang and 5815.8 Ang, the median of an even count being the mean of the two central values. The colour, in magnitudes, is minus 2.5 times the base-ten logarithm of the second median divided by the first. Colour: -2.41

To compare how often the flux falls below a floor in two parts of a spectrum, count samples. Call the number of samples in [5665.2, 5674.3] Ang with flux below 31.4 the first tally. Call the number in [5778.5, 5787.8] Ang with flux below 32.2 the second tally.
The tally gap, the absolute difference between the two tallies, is 5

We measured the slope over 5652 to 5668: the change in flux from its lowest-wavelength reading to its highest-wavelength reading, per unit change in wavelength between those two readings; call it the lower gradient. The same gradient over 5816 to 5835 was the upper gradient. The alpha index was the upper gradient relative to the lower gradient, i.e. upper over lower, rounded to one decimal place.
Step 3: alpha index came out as -2.5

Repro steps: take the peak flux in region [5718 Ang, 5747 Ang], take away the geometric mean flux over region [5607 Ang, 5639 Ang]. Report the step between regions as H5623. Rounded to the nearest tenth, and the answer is 2.5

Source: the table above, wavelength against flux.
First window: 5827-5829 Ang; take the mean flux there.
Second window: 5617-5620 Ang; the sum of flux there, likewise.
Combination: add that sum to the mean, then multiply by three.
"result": 281.4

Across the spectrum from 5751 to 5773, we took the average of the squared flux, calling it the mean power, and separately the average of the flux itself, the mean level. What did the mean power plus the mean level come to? 1064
